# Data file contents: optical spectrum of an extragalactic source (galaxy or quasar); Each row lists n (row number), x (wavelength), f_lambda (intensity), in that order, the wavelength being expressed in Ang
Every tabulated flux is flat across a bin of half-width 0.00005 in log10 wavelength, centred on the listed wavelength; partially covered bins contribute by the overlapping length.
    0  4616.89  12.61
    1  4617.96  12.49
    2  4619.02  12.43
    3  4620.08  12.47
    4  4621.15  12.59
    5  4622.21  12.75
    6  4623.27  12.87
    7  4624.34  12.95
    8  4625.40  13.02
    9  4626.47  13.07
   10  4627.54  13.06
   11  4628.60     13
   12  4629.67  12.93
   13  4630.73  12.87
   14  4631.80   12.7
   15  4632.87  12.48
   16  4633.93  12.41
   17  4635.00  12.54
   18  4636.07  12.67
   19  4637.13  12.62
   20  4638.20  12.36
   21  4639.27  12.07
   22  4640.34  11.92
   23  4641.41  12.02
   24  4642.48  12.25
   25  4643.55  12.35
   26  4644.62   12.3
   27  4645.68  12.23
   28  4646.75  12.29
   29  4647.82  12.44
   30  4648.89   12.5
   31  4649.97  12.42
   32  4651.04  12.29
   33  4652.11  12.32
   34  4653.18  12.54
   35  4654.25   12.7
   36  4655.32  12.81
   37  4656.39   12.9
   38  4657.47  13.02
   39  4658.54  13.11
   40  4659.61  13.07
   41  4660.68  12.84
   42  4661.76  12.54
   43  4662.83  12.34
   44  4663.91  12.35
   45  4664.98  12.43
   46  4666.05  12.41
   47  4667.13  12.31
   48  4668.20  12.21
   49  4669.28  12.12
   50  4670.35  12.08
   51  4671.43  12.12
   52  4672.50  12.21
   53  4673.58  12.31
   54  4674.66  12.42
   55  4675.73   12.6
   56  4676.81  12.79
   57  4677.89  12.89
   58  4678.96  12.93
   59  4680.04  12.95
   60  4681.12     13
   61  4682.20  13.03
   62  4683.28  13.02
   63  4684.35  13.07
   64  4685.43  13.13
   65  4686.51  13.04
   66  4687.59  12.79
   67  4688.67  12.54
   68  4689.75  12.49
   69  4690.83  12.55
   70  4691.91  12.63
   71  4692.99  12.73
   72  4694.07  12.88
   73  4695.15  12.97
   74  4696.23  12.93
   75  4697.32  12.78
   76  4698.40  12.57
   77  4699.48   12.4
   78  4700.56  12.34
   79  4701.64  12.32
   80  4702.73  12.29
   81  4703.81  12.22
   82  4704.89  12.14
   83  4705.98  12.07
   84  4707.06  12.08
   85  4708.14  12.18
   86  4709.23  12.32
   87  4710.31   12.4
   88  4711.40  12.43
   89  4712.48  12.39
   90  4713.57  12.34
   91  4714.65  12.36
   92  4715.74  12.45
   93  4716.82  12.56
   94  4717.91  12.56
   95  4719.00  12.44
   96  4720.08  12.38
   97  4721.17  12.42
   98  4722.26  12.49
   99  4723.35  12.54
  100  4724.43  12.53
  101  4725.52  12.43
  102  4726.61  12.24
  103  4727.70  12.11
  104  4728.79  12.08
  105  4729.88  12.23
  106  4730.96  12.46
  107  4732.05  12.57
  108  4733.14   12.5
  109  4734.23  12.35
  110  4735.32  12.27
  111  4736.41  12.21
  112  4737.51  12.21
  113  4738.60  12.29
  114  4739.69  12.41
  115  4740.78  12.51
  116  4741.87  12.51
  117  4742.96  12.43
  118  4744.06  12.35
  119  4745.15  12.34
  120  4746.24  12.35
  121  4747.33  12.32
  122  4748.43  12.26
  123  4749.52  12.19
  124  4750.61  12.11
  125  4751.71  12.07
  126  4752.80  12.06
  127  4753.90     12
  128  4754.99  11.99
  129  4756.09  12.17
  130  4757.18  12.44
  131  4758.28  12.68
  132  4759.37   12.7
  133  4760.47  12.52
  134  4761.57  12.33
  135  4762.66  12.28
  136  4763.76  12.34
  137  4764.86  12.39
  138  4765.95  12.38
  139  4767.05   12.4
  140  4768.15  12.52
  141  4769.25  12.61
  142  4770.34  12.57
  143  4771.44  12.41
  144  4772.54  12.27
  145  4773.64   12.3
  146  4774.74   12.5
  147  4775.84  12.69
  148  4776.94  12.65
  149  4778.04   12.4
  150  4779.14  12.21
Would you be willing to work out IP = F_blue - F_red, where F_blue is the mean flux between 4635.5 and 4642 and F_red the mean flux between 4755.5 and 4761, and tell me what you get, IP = -0.2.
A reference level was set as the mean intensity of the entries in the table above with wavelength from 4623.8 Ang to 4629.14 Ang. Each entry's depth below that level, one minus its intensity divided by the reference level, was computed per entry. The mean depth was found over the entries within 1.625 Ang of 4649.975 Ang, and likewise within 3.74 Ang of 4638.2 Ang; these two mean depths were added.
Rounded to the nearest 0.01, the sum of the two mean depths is 0.10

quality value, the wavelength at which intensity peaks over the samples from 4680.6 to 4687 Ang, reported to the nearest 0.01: 4685.43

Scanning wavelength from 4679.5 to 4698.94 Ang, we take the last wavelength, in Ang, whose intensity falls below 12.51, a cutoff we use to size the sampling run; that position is 4689.75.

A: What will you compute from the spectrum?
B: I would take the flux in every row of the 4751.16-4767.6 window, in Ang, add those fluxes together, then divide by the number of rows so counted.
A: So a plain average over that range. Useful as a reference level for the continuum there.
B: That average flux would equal 12.3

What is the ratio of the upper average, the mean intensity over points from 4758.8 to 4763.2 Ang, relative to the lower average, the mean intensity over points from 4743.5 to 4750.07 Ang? 1.01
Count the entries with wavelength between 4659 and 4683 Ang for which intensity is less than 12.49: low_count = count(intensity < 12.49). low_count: 12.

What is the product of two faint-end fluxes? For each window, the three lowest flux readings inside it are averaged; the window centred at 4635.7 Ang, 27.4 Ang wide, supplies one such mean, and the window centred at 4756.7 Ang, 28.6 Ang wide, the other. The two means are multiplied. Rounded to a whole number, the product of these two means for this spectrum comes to 144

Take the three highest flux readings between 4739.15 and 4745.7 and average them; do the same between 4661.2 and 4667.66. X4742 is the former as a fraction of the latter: 1.00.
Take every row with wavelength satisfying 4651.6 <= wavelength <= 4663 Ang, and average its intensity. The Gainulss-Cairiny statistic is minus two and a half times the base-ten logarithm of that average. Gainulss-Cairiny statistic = -2.76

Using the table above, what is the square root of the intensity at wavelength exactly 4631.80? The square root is 3.56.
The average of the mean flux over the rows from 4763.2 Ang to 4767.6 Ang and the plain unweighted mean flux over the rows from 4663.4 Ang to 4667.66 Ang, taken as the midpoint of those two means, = 12.4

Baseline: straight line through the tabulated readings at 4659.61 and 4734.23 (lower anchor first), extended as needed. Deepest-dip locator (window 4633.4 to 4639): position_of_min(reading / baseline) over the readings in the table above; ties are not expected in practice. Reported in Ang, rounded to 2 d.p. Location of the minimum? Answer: 4638.20 Ang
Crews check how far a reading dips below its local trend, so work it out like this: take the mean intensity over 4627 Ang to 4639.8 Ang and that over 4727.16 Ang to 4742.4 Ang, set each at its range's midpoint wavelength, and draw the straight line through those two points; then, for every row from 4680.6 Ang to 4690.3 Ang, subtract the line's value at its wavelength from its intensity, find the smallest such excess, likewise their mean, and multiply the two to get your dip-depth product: 0.01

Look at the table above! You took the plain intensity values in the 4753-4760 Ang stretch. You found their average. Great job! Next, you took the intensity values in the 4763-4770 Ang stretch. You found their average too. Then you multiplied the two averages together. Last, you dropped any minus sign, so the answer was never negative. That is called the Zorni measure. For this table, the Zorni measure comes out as 153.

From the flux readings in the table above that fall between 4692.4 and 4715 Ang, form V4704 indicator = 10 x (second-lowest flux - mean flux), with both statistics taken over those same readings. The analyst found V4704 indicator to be -3.6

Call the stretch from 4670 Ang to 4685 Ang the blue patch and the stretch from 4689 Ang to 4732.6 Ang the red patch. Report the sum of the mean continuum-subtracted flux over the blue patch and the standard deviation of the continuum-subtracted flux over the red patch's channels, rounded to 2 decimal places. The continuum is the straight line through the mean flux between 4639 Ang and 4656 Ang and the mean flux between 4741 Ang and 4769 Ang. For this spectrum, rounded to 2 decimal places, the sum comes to 0.56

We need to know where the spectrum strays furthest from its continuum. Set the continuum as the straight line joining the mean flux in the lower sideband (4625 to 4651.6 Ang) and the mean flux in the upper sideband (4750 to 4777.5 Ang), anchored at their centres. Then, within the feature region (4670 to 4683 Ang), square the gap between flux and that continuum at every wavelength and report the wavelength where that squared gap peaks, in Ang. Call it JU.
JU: 4682.20 Ang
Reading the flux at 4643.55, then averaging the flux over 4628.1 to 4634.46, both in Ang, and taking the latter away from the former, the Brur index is -0.4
